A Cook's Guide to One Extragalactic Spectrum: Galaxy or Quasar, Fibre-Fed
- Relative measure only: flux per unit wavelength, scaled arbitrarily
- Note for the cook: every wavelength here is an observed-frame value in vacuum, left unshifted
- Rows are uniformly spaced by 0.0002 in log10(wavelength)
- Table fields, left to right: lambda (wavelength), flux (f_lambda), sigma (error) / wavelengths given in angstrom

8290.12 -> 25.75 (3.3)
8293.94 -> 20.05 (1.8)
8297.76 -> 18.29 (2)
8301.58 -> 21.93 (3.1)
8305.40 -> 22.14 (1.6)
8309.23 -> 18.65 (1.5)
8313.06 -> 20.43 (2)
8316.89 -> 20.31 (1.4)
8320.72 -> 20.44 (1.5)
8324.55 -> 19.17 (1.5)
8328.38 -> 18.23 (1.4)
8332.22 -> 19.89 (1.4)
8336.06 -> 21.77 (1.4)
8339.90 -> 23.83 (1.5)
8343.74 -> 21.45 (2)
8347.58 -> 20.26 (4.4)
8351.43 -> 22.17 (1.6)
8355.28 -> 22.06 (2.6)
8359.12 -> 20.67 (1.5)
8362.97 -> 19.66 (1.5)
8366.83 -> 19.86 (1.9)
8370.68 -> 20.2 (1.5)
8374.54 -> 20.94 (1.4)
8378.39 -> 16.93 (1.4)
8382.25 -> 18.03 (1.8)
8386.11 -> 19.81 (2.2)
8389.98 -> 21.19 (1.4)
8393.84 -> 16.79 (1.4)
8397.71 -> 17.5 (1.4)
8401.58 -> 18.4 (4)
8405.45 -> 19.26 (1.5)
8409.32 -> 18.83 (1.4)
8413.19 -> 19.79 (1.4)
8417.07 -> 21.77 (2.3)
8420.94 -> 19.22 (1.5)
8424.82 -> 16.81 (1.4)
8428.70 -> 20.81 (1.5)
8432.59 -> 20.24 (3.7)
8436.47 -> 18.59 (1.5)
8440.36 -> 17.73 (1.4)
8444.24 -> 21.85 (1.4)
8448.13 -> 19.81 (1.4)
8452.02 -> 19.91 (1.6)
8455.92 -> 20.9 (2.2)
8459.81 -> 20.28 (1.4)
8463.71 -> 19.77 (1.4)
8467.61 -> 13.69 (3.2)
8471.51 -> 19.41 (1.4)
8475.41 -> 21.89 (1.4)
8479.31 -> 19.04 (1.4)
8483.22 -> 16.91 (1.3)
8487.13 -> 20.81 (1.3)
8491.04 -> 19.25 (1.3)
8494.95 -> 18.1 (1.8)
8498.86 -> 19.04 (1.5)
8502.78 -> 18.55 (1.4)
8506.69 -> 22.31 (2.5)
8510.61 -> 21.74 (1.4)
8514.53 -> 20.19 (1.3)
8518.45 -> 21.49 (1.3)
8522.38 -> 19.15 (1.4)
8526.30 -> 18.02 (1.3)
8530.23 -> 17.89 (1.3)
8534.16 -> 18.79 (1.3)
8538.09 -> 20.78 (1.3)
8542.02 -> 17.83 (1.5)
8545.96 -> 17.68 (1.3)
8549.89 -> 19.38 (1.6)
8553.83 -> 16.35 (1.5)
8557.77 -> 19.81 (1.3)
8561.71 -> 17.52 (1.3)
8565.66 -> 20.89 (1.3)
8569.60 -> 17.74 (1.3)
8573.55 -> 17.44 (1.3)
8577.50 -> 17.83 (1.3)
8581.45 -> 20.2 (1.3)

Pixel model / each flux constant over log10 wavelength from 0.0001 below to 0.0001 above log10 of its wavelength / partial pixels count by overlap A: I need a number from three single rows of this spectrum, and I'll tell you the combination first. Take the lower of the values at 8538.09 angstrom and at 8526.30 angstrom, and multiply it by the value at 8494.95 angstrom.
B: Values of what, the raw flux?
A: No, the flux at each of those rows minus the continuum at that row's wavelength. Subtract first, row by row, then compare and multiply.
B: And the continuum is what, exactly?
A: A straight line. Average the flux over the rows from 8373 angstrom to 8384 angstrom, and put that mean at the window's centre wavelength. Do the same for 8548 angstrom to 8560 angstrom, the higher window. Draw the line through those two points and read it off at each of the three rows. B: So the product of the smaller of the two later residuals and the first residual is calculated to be 0.2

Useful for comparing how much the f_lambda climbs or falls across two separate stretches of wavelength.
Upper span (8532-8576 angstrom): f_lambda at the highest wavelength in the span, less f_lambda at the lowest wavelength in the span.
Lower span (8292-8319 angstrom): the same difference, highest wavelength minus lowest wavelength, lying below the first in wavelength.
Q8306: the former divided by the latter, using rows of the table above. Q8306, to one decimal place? -5.2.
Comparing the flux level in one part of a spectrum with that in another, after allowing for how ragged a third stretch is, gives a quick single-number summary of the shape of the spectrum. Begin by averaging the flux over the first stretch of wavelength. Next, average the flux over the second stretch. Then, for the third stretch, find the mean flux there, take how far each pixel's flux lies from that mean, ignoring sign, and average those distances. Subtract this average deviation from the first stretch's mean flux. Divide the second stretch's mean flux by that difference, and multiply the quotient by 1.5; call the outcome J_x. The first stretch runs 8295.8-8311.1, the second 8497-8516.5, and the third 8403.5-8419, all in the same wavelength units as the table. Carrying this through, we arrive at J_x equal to 1.58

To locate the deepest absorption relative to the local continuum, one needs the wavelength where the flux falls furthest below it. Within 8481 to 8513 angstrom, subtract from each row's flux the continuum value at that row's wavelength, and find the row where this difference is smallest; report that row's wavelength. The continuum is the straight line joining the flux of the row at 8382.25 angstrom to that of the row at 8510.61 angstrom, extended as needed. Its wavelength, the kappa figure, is 8483.22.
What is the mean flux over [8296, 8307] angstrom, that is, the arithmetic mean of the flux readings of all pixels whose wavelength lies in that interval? 20.8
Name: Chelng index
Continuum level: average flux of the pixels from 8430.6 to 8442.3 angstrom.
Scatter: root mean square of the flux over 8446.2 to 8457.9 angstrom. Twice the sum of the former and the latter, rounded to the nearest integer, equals 78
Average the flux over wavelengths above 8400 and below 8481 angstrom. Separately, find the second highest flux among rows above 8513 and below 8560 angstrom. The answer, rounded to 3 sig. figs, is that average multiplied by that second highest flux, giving 404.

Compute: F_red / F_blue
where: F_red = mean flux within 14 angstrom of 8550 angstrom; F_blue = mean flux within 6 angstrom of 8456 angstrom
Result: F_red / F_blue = 0.91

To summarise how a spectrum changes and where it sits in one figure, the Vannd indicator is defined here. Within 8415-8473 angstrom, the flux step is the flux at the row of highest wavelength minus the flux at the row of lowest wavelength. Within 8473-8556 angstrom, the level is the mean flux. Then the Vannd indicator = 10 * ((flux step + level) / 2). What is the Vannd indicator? 85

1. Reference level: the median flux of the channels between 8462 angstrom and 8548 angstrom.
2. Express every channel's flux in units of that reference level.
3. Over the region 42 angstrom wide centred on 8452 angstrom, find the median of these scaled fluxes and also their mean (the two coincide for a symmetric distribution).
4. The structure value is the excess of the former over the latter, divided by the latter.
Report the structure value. 0.027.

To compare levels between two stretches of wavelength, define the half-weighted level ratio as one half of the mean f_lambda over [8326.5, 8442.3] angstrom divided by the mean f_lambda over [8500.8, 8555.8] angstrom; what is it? 0.512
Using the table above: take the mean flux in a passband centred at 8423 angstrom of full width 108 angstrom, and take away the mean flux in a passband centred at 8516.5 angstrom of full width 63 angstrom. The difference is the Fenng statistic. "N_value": -0.2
